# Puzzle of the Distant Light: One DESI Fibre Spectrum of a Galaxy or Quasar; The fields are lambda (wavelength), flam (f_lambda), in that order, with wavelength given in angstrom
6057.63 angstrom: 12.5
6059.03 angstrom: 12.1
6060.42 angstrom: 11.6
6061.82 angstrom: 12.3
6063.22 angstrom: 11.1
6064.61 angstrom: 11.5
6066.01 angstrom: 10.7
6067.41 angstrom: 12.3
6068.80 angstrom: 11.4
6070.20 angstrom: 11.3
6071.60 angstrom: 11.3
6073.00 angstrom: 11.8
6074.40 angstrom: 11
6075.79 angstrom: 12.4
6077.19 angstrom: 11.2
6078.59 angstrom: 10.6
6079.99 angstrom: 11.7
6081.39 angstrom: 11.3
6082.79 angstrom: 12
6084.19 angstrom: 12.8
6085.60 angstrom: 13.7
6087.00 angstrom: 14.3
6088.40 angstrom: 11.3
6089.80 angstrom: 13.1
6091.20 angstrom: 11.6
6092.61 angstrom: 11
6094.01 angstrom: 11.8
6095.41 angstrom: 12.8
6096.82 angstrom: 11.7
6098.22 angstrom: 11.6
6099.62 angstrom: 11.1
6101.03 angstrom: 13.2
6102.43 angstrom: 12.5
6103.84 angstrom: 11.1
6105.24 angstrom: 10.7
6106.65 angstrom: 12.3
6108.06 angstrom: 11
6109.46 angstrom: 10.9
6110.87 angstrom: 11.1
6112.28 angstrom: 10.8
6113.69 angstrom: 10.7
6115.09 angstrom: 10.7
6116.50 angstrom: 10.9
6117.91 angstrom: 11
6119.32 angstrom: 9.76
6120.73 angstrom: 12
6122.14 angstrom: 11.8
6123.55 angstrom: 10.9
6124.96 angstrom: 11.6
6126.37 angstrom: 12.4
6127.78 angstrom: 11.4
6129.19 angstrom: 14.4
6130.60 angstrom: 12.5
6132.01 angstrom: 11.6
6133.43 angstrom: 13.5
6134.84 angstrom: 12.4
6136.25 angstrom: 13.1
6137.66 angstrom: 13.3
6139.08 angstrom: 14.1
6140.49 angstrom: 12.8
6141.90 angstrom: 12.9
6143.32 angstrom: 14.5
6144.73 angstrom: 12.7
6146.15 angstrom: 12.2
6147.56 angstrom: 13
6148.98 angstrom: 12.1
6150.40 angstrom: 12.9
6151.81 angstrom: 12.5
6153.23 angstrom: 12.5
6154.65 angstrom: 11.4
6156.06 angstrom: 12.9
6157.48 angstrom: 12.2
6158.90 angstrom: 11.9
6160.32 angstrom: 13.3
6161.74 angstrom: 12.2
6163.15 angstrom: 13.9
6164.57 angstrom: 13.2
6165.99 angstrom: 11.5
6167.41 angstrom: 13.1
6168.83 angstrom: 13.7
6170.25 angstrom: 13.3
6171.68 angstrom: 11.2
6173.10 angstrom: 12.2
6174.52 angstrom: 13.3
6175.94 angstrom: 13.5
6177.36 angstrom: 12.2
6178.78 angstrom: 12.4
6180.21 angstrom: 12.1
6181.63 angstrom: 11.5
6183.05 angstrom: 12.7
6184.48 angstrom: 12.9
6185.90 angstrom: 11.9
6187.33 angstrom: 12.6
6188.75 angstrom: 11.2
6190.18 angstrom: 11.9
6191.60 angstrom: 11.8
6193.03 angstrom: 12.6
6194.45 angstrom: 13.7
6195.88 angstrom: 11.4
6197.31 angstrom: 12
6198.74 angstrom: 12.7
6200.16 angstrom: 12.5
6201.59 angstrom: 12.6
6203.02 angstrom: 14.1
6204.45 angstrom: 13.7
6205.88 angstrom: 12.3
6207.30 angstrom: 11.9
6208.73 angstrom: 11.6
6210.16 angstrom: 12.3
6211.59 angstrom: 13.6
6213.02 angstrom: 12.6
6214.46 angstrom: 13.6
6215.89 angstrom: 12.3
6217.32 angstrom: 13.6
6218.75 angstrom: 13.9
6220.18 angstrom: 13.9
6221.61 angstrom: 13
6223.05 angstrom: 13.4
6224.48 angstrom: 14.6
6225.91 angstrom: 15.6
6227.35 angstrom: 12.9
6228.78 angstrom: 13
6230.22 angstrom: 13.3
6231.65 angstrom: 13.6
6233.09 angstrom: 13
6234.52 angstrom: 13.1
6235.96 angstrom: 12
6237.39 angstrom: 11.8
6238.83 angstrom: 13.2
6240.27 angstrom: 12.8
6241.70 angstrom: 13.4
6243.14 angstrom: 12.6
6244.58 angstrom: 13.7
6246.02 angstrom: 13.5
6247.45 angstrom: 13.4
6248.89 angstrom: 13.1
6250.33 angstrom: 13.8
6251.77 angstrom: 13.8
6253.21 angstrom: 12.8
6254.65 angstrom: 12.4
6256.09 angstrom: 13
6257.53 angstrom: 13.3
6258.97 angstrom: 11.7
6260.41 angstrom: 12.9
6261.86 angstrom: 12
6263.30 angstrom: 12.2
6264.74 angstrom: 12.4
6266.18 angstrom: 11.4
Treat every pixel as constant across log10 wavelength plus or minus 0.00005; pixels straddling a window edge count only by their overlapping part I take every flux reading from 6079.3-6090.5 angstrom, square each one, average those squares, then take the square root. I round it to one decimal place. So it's 12.6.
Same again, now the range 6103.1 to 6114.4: 11.1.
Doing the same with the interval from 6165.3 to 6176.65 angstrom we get 12.8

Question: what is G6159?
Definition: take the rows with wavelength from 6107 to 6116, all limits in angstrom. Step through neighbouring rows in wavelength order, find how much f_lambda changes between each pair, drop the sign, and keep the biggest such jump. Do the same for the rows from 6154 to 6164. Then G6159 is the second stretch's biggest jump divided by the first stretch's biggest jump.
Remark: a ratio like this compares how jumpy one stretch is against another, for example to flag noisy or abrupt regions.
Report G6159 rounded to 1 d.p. 5.7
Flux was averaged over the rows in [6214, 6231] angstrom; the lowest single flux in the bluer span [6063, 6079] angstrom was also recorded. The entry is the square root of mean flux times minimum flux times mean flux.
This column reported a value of 44.3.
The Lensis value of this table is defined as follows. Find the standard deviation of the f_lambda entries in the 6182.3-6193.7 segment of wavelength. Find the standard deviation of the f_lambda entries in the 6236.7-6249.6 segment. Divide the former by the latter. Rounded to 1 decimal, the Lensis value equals 1.0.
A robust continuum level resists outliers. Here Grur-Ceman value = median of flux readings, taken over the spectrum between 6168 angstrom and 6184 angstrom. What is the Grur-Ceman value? 12.4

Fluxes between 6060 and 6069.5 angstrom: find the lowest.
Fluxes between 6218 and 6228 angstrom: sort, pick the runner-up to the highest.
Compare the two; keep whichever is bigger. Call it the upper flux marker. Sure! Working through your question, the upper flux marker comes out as 14.6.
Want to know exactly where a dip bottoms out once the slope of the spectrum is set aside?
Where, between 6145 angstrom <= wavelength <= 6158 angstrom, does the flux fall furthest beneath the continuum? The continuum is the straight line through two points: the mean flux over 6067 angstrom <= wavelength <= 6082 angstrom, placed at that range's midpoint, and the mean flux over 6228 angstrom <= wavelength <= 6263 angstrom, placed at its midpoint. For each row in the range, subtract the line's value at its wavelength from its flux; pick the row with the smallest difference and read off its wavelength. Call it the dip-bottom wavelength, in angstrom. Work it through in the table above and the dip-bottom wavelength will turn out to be 6154.65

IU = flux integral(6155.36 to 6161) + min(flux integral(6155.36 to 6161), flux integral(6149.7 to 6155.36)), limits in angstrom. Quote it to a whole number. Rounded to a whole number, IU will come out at 141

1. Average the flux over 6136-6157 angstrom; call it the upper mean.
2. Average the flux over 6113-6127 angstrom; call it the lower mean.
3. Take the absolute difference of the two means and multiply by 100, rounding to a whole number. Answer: 168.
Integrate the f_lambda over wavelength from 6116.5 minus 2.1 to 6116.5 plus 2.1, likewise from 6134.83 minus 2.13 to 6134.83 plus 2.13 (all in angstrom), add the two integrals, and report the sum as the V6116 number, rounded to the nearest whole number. 101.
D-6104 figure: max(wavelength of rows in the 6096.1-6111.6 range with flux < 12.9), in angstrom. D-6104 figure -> 6110.87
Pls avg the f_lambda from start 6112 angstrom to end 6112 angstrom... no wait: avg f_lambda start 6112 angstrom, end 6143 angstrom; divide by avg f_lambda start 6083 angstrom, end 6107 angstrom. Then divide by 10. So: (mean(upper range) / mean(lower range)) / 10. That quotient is 0.099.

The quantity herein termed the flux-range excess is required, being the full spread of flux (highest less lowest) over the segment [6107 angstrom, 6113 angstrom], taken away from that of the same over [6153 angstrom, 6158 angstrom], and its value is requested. 1.2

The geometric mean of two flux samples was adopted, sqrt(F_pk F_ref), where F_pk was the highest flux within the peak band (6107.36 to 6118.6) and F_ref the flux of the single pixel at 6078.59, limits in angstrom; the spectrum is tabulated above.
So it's 10.8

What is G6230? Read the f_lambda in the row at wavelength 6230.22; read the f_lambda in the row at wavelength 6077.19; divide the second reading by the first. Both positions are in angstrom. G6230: 0.84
